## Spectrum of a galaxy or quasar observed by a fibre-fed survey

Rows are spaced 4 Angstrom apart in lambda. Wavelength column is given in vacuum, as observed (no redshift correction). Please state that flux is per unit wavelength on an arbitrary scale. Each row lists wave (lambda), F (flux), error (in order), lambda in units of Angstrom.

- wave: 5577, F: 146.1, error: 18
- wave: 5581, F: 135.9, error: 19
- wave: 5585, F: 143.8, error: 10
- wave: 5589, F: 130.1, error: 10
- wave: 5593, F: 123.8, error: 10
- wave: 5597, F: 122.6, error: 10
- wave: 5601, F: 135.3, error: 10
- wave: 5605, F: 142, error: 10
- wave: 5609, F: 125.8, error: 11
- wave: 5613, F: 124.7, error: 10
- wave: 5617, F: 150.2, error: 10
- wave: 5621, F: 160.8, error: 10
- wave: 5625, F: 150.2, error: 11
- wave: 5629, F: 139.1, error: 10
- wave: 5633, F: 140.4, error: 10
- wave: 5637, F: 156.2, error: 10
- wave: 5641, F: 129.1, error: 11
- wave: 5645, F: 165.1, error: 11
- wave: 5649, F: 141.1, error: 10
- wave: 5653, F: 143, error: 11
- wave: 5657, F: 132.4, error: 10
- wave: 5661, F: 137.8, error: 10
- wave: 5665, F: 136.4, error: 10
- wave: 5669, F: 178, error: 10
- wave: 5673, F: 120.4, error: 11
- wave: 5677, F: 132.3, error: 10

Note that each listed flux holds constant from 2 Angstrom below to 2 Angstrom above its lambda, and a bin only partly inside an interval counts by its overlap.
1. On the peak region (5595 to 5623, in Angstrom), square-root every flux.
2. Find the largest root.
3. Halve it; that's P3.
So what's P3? 6.34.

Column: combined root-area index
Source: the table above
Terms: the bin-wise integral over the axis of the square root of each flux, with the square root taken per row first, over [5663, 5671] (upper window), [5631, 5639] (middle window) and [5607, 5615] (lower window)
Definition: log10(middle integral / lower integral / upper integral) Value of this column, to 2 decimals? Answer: -1.96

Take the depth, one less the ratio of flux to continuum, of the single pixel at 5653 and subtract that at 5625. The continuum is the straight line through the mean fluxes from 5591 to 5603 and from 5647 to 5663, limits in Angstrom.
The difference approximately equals 0.10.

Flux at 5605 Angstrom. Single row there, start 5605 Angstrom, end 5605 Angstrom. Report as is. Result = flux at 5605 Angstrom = 142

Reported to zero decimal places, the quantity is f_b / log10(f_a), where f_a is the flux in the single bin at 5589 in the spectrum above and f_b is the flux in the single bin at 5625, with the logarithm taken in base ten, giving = 71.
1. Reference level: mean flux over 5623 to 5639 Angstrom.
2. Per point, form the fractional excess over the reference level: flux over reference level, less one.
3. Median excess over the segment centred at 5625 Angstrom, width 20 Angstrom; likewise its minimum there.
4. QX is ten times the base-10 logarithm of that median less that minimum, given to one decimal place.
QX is -11.2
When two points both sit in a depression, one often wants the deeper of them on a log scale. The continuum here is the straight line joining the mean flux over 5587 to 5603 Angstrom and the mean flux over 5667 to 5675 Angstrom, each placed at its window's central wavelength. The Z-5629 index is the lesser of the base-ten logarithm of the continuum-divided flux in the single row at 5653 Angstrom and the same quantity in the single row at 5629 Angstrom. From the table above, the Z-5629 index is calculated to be 0.00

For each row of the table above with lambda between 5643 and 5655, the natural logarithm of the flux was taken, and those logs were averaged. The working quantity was 5.01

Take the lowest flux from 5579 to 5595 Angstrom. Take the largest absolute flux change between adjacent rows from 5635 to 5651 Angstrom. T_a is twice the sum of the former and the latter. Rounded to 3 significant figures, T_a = 320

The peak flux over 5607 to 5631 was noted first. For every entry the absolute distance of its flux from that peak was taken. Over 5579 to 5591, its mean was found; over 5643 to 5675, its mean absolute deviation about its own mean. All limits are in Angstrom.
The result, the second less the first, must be -17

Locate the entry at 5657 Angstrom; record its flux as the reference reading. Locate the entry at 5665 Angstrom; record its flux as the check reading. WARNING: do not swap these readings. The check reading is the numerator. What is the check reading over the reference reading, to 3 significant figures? 1.03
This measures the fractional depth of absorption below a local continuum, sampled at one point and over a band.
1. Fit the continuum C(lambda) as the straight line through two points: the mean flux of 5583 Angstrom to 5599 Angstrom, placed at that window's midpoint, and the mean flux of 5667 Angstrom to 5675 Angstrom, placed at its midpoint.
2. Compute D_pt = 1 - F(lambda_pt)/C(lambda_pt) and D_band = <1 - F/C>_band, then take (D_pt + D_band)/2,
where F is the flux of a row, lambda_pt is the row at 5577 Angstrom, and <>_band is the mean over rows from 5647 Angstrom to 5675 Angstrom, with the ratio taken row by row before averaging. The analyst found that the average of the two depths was -0.06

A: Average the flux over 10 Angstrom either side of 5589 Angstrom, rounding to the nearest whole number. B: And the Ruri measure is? 131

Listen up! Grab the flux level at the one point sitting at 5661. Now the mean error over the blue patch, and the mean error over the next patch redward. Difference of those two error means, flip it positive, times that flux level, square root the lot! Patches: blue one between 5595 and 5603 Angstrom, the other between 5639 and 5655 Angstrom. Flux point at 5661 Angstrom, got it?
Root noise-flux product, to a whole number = 10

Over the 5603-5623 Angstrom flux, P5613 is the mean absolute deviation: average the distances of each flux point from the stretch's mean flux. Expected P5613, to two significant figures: 12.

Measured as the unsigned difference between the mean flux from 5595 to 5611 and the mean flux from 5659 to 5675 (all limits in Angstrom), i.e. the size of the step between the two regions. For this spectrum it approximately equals 12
